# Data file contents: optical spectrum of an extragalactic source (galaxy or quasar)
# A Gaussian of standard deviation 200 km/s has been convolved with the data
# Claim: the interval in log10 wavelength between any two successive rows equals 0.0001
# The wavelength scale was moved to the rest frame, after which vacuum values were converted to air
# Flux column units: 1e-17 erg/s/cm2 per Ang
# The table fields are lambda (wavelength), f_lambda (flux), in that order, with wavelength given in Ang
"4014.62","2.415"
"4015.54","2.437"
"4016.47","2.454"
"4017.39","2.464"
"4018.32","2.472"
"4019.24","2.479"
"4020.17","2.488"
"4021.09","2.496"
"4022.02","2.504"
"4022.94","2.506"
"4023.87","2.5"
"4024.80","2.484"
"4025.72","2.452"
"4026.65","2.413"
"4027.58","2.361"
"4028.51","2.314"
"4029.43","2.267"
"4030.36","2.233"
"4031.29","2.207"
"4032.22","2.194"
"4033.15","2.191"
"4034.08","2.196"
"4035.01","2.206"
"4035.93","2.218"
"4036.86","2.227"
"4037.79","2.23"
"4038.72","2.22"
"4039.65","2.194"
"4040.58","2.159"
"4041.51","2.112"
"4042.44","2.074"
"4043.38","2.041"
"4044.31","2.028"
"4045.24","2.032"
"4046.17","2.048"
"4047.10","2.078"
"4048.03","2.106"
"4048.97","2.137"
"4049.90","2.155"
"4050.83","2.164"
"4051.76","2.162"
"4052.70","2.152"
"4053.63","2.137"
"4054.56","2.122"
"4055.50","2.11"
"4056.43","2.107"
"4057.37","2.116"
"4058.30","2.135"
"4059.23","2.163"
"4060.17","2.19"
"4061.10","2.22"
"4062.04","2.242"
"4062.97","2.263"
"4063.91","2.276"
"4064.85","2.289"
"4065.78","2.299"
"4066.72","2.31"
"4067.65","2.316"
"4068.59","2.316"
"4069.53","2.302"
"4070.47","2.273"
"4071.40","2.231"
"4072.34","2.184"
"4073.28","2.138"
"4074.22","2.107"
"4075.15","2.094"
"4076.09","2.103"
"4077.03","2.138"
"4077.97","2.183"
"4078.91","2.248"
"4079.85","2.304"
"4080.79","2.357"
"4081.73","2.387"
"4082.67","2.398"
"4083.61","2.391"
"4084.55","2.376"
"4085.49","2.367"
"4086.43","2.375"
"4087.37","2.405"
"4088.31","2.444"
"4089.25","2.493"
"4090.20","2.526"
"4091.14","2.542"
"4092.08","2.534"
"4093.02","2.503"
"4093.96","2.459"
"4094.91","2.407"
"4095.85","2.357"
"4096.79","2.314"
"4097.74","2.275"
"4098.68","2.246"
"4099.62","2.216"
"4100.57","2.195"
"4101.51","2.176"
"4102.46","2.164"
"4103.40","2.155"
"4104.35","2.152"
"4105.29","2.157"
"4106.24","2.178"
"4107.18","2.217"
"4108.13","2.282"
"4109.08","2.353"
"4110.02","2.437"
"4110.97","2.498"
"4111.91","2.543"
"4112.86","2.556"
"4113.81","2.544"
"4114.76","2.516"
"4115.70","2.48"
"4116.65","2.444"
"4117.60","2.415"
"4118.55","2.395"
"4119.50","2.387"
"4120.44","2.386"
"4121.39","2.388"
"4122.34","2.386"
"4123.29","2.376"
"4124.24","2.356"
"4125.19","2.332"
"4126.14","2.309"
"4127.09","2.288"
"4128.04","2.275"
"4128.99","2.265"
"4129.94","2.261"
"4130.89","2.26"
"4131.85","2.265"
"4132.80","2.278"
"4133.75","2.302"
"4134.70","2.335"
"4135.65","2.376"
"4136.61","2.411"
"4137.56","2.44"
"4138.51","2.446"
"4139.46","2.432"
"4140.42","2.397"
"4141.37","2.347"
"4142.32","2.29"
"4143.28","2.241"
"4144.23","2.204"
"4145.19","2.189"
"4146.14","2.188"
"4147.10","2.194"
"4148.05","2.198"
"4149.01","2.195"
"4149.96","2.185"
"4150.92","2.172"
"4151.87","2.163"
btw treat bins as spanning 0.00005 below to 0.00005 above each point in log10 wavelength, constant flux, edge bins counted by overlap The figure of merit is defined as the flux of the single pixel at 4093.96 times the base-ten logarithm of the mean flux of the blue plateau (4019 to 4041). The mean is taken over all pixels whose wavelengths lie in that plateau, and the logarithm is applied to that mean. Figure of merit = 0.90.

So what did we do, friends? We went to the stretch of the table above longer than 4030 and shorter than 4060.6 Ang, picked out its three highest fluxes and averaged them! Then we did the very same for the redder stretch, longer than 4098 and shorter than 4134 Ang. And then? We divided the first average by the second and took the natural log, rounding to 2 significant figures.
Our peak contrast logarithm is -0.13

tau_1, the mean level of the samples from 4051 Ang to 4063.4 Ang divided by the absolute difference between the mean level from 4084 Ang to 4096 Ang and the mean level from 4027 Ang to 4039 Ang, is 10.3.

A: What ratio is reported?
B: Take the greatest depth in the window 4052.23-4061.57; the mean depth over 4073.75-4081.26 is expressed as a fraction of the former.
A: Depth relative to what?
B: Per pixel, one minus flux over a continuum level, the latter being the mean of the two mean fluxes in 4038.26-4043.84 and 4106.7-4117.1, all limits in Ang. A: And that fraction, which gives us 0.53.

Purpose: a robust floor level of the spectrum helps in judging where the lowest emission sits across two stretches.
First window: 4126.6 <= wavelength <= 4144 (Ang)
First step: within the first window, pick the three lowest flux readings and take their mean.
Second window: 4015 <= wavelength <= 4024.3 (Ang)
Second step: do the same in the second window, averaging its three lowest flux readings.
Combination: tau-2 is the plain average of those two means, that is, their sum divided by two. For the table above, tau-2 2.35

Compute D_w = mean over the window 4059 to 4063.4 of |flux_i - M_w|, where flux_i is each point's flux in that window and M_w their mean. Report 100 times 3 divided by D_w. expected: 9591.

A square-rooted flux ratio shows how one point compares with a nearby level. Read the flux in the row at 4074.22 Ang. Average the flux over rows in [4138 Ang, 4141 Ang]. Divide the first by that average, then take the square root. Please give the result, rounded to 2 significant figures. 0.93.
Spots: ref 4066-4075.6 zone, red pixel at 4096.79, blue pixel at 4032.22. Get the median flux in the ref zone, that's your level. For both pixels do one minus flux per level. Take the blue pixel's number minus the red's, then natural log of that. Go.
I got -2.9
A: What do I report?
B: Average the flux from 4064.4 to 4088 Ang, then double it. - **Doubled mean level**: 4.55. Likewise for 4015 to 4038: 4.72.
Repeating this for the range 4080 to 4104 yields 4.72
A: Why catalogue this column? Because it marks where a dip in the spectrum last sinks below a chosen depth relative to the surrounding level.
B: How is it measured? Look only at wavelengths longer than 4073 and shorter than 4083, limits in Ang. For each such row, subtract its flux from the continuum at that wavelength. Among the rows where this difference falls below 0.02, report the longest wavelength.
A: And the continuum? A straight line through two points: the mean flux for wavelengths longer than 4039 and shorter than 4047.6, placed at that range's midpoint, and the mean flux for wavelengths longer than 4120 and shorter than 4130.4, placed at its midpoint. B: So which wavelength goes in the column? 4082.67 Ang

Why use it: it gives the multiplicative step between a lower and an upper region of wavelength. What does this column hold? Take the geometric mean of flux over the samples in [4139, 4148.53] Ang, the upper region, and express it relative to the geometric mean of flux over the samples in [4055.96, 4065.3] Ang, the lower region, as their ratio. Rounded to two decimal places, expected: 1.03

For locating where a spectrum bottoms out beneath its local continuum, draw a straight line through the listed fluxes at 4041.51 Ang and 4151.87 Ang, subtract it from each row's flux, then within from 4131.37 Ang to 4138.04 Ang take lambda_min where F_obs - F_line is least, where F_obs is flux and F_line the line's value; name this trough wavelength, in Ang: 4131.85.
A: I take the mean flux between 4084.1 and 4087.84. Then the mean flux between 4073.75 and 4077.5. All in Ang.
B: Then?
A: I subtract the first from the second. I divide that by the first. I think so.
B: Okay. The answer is -0.11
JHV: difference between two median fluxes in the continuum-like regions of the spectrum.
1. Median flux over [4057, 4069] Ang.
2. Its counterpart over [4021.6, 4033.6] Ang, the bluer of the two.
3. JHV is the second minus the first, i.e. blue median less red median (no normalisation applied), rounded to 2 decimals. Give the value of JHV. 0.10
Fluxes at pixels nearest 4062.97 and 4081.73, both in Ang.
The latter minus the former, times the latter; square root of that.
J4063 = 0.54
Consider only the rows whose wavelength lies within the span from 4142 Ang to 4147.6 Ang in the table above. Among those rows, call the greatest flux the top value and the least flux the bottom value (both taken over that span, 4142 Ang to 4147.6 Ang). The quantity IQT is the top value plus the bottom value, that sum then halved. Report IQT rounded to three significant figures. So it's 2.24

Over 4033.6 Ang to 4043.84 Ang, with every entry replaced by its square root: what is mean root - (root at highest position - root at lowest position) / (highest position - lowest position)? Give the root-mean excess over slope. 1.48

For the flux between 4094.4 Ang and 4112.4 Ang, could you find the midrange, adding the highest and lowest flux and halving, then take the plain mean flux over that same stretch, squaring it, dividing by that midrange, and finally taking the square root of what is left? 1.49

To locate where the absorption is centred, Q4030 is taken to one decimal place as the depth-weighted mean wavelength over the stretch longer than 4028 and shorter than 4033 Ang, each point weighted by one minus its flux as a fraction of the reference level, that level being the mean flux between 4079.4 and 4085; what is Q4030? 4030.8 Ang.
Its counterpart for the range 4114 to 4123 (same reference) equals 4116.7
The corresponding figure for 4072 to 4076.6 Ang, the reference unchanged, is 4074.4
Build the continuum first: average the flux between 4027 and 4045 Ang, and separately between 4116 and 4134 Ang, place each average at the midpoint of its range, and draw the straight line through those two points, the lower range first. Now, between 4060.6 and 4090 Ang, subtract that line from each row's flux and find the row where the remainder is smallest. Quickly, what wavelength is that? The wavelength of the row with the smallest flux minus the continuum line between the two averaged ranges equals 4075.15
